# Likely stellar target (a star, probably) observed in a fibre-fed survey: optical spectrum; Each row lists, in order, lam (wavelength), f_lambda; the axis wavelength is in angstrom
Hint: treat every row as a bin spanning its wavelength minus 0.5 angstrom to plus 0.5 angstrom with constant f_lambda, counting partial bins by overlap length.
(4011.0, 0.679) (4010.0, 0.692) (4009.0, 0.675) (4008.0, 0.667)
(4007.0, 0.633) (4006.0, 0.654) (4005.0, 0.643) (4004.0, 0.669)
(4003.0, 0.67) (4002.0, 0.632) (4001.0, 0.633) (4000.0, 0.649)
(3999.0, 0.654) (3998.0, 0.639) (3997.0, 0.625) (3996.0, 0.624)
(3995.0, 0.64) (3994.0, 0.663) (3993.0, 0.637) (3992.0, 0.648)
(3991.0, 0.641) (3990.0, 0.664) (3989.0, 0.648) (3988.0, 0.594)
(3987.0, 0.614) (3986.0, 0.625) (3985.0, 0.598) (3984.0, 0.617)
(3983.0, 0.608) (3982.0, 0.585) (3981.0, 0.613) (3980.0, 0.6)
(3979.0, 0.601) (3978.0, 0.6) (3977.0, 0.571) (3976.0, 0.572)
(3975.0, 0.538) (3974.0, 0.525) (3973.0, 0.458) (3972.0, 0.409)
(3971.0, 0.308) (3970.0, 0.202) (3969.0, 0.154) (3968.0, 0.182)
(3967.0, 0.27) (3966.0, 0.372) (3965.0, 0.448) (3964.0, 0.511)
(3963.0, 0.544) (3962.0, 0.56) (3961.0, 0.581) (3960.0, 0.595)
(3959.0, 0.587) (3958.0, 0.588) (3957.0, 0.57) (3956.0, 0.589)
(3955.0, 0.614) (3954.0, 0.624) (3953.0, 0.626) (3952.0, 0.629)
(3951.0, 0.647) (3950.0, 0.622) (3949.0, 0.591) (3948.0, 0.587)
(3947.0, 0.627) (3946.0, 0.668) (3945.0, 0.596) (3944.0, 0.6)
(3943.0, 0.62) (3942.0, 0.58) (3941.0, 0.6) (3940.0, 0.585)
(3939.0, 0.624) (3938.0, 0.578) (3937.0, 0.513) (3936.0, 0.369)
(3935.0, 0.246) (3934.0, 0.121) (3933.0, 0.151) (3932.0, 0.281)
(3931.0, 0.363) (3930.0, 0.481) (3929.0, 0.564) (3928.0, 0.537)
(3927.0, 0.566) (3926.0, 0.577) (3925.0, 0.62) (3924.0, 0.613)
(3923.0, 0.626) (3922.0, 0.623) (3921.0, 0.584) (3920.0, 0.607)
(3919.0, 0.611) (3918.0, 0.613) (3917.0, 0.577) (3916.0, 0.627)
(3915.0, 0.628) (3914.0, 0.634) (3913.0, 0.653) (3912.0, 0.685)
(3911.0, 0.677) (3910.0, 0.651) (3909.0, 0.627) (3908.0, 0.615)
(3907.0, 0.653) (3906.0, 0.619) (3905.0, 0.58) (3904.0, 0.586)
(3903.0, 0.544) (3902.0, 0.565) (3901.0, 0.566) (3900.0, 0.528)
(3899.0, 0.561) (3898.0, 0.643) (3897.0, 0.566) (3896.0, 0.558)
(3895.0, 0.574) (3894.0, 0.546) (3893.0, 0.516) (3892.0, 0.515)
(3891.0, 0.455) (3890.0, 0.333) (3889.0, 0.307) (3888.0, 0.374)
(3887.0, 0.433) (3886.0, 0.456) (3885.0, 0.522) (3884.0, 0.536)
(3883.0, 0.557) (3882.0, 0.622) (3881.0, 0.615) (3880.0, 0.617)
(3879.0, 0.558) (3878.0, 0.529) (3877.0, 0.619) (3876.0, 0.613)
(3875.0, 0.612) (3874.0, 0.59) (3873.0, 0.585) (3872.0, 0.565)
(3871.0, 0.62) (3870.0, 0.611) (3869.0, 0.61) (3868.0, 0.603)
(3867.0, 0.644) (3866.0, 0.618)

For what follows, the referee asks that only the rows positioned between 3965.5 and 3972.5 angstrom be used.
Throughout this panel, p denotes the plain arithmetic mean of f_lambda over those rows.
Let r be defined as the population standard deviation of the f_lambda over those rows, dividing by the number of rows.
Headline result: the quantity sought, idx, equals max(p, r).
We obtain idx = 0.271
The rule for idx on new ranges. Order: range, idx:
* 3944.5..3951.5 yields 0.620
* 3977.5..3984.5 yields 0.603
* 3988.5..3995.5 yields 0.649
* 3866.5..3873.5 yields 0.605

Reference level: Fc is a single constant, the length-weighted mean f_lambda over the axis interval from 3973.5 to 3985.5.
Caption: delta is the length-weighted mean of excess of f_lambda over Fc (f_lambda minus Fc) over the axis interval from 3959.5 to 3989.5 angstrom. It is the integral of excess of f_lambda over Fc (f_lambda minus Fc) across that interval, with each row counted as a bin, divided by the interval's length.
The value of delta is -0.08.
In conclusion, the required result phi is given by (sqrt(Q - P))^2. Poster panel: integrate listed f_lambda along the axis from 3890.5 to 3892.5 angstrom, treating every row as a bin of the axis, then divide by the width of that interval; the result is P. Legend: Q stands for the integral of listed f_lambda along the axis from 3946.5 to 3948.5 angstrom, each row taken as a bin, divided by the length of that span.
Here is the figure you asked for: 0.122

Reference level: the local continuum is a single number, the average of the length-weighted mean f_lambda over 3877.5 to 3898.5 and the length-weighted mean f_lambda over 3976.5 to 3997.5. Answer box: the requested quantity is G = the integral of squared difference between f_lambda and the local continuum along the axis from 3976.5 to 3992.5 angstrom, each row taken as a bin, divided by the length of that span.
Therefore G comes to 0.003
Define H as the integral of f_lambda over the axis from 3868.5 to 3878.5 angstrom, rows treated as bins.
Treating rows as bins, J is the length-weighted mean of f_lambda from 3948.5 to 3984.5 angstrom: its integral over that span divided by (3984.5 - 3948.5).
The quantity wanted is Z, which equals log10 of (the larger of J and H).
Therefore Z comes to 0.77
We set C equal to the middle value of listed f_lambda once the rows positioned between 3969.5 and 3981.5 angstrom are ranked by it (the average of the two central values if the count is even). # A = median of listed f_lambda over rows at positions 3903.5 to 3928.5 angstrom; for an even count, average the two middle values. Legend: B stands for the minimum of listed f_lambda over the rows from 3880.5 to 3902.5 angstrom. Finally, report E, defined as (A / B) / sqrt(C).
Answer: 2.7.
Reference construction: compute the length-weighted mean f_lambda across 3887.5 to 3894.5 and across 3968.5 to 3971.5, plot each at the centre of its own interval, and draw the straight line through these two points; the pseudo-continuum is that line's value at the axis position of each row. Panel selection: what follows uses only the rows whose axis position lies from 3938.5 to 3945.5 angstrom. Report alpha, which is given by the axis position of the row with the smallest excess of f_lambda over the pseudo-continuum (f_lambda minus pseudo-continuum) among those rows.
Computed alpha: 3940.0 angstrom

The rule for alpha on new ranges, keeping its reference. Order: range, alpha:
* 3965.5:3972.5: 3969.0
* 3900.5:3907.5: 3903.0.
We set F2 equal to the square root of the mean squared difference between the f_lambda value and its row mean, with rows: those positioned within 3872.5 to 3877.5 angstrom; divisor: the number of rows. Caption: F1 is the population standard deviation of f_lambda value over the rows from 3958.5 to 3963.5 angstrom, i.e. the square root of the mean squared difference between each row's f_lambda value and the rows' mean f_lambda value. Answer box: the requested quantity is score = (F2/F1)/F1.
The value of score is 39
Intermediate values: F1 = 0.02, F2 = 0.014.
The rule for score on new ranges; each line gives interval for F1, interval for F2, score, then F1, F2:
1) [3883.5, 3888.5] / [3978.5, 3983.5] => 3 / 0.06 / 0.009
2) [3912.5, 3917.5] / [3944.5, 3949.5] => 48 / 0.03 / 0.031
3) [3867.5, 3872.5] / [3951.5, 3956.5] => 40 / 0.02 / 0.015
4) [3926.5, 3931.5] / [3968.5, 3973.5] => 20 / 0.08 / 0.116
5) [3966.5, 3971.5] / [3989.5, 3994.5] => 3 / 0.06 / 0.011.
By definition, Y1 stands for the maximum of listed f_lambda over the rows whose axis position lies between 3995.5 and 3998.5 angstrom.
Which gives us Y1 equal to 0.639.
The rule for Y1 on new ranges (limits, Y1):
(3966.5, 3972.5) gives 0.409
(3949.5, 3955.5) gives 0.647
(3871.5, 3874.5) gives 0.59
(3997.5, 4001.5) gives 0.654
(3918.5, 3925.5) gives 0.626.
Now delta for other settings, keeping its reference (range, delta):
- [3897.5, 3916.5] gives 0.03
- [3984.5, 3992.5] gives 0.04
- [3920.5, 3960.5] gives -0.04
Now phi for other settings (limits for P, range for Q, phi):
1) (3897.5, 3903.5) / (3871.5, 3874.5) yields 0.012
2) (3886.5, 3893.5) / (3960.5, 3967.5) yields 0.050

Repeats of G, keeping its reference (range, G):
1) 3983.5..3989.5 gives 0.003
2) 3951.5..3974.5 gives 0.031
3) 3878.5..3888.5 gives 0.008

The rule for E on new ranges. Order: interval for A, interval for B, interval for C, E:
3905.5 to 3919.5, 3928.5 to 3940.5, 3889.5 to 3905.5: 6.9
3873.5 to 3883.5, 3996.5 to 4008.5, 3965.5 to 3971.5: 2.0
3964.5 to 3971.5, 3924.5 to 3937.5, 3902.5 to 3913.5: 2.8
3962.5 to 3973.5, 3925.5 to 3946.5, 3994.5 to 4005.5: 3.8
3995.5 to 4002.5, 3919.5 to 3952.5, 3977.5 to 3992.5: 6.7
